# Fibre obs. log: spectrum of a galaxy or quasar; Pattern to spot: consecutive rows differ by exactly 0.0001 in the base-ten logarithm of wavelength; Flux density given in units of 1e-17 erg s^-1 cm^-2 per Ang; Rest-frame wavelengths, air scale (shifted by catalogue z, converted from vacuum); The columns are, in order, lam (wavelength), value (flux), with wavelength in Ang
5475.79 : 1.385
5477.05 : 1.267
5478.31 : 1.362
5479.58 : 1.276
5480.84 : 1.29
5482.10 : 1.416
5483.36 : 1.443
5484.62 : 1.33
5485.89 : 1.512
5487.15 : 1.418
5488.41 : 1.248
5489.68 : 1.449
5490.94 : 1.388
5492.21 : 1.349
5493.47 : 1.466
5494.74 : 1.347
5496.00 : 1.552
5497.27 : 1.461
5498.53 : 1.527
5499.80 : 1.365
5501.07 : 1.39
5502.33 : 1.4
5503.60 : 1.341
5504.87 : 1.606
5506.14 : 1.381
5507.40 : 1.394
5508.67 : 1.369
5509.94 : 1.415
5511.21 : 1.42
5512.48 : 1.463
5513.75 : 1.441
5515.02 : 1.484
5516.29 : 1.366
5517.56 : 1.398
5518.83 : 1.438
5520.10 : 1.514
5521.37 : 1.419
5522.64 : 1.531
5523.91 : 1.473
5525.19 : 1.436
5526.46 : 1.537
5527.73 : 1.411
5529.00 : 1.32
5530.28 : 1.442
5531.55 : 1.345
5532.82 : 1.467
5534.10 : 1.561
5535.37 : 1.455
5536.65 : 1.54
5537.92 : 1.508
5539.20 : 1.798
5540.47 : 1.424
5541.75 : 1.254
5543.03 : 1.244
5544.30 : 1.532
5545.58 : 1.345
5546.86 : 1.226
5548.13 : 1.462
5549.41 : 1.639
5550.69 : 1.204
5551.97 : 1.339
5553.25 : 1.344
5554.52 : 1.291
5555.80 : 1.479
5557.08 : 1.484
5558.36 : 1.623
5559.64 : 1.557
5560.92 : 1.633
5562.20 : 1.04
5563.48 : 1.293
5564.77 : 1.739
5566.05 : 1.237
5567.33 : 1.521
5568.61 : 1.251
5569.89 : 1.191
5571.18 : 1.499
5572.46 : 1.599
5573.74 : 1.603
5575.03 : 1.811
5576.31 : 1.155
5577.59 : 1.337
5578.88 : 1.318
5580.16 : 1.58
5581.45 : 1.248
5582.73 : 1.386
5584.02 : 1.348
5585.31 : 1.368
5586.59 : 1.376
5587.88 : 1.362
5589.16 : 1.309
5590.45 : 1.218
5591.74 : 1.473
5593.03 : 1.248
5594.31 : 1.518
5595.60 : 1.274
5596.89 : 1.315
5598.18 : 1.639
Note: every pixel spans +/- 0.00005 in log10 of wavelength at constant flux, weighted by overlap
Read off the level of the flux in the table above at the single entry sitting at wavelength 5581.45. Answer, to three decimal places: 1.248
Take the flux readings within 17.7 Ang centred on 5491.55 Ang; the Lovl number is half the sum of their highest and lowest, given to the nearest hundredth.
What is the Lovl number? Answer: 1.40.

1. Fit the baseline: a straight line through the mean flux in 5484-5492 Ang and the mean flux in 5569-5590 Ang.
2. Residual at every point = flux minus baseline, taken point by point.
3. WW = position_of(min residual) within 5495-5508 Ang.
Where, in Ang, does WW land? 5503.60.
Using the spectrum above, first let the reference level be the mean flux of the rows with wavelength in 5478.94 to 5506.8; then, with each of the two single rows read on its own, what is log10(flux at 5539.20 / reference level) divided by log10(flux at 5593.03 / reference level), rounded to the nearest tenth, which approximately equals -2.0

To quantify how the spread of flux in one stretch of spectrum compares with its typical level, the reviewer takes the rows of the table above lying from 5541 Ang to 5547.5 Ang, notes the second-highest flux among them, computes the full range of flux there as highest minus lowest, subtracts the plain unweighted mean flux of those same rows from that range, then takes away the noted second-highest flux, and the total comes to -2.36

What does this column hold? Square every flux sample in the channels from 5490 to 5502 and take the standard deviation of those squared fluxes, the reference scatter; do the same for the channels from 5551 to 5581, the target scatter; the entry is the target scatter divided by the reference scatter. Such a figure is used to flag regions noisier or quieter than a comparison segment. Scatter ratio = 2.6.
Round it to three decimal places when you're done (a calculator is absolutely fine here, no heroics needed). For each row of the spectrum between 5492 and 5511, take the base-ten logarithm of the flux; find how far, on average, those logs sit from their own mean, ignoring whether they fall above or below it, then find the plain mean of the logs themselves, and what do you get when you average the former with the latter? 0.086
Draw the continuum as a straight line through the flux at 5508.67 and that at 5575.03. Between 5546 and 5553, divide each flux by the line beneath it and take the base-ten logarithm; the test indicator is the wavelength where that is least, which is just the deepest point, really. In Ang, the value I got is 5550.69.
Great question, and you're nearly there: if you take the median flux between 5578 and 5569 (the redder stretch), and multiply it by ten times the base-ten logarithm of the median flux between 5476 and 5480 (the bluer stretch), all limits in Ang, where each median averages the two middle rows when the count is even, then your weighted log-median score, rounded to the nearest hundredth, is 1.59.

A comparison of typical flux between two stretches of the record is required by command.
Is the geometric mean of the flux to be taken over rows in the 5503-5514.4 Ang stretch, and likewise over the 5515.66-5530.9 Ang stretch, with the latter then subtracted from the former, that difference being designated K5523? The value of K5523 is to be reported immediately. -0.02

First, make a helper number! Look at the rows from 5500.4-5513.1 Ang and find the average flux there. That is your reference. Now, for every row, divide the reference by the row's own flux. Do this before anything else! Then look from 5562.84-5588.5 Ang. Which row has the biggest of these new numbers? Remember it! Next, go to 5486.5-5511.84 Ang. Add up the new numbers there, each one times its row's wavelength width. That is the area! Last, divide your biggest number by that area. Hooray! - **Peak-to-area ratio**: 0.0482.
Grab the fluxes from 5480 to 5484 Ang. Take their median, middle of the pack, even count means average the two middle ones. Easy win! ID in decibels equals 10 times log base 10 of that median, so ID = 1.5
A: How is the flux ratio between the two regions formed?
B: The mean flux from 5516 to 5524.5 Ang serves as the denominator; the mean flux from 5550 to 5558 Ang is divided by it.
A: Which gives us 0.94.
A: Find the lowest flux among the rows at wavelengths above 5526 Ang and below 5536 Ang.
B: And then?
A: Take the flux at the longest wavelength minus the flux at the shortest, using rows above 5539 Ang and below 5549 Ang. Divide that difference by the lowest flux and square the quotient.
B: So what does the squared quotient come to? 0.065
